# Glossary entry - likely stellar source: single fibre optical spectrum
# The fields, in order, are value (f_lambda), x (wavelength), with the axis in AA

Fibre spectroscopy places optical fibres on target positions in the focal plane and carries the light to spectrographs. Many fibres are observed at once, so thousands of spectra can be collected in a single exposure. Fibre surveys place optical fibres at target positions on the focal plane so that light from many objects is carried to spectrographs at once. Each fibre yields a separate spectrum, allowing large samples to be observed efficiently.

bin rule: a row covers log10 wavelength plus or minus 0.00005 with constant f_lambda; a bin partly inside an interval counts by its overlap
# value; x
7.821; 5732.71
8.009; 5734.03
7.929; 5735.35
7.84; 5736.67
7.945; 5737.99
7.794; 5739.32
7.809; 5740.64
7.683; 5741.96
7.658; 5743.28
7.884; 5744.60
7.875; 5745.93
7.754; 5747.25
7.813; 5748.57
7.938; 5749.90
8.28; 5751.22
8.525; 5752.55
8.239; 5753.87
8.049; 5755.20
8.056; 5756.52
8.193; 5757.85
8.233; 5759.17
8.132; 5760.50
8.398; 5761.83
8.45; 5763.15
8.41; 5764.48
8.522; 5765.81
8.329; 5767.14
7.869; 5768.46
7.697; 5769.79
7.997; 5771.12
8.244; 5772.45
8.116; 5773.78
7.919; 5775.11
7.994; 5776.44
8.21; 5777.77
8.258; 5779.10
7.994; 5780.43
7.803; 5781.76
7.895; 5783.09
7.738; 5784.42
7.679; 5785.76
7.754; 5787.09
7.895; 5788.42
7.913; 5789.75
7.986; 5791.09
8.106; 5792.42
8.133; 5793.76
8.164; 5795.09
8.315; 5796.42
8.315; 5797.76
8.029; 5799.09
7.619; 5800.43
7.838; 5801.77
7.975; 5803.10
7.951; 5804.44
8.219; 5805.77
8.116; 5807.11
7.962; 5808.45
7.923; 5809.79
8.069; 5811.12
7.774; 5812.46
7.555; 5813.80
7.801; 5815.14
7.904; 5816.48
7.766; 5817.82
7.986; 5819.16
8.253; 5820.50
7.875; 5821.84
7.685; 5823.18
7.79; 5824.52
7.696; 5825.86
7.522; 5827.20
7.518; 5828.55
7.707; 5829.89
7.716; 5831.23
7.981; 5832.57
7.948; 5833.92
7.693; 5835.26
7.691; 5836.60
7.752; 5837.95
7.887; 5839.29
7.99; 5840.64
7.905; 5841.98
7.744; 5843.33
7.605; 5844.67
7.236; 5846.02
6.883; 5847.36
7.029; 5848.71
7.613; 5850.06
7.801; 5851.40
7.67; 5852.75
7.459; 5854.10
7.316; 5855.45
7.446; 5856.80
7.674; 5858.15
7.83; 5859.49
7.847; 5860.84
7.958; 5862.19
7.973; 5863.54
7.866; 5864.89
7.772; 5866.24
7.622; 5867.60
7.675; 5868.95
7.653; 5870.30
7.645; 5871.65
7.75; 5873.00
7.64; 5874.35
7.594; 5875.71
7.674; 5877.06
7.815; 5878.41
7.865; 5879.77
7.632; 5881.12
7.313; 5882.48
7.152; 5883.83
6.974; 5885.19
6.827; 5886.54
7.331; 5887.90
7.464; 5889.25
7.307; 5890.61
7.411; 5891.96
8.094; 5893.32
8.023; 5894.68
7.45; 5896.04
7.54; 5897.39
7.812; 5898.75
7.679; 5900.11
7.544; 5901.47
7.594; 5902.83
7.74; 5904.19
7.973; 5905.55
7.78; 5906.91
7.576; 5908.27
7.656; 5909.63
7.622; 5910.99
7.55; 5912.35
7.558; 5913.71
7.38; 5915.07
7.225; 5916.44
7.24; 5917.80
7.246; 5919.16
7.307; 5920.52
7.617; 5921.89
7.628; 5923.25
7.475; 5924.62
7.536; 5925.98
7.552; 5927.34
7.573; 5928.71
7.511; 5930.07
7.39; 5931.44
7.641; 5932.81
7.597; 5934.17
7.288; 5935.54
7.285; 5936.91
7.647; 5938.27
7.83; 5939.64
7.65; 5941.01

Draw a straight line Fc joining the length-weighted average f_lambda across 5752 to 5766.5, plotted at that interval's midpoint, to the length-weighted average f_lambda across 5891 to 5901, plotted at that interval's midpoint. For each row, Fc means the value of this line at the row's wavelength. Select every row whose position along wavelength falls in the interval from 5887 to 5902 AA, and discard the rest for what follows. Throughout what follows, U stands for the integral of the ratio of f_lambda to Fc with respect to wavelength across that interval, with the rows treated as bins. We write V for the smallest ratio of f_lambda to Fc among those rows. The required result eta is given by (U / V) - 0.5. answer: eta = 15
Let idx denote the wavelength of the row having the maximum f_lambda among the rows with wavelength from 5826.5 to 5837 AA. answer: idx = 5832.57 AA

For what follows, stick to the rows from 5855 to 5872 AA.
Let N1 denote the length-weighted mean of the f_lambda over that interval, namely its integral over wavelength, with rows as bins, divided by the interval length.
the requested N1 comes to 7.72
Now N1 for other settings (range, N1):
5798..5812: 7.98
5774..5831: 7.92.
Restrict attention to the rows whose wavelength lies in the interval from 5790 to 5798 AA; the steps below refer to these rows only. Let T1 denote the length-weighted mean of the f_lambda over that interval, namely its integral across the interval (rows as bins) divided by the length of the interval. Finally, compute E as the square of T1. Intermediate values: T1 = 8.14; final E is 66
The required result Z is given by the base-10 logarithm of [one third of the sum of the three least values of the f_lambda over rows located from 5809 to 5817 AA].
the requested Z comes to 0.887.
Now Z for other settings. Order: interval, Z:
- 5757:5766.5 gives 0.913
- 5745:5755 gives 0.893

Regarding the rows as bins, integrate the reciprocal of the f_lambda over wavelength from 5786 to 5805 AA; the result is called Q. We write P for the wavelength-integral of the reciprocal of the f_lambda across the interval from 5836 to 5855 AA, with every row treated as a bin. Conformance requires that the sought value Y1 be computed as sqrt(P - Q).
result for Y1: 0.36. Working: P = 2.51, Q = 2.38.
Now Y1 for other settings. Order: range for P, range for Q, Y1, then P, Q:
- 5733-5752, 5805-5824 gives 0.11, 2.41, 2.40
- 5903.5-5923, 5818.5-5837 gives 0.46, 2.59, 2.38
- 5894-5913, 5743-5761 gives 0.49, 2.47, 2.24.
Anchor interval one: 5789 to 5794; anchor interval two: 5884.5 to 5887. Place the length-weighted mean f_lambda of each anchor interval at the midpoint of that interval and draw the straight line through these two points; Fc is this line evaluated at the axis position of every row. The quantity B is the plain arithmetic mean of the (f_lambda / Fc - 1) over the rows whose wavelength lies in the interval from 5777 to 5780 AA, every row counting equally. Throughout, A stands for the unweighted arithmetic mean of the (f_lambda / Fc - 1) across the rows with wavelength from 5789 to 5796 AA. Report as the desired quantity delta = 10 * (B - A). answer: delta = 0.0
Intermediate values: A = 0.01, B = 0.008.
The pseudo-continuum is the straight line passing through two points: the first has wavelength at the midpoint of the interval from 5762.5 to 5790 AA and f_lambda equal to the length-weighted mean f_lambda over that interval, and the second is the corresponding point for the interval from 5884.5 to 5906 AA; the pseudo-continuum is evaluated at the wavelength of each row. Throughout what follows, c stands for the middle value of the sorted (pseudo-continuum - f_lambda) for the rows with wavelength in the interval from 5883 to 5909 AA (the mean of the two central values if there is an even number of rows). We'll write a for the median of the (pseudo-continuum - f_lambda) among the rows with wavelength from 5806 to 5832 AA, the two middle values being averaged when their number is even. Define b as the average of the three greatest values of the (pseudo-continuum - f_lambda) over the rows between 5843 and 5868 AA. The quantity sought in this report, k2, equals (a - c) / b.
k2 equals 0.15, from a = 0.07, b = 0.69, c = -0.03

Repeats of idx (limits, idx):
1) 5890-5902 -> 5893.32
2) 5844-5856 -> 5851.40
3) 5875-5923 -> 5893.32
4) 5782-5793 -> 5792.42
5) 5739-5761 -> 5752.55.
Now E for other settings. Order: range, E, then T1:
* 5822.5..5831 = 59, 7.66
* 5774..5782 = 65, 8.05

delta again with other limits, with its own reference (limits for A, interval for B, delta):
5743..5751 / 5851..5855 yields 1.3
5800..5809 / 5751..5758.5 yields -0.4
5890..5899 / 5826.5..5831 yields -1.3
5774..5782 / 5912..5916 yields 1.6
